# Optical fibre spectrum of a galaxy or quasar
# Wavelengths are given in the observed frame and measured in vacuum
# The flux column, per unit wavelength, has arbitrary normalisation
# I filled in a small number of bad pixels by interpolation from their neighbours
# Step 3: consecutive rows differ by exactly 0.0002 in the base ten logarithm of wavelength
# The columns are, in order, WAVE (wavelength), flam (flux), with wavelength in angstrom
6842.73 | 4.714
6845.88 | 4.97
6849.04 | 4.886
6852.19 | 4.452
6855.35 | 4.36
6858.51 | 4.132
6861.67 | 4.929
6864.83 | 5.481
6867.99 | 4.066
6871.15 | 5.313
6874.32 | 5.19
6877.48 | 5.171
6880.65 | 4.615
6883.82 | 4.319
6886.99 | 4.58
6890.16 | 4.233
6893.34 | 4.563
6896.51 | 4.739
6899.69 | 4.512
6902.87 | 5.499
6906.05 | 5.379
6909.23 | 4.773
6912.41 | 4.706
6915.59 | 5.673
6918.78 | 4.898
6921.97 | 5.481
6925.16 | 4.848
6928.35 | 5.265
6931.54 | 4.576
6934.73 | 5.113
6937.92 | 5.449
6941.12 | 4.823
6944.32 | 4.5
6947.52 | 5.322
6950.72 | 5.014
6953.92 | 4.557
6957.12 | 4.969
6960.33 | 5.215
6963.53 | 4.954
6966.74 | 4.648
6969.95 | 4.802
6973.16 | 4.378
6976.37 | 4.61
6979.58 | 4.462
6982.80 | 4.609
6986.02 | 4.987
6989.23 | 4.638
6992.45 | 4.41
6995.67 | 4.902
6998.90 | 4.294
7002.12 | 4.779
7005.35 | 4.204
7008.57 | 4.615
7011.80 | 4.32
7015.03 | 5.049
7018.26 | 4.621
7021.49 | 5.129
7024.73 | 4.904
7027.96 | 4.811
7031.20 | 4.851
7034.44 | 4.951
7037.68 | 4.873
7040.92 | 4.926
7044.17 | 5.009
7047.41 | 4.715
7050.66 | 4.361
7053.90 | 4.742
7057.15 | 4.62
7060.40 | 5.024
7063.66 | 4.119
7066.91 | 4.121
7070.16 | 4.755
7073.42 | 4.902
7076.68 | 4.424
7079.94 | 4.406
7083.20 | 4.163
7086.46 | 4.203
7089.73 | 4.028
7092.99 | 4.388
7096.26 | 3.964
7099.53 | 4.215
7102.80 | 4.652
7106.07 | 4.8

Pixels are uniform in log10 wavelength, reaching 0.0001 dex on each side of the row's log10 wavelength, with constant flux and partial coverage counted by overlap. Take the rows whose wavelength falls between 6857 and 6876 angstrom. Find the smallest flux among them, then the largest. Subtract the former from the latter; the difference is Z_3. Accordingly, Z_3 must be 1.4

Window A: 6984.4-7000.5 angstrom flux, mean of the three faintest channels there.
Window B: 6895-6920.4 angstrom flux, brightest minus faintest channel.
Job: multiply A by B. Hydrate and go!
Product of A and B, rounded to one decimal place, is 5.2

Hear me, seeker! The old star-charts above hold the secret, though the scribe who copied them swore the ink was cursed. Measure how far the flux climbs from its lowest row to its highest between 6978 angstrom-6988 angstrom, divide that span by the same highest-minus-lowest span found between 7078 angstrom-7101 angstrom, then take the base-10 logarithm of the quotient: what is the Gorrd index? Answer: 0.07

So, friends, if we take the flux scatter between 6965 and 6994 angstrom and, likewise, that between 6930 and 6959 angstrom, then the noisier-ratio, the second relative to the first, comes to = 1.8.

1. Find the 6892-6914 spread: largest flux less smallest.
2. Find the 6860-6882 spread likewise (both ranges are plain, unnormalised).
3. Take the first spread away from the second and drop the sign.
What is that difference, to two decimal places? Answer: 0.43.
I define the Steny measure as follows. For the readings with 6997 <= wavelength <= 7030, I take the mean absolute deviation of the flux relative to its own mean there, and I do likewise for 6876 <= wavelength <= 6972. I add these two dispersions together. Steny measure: 0.58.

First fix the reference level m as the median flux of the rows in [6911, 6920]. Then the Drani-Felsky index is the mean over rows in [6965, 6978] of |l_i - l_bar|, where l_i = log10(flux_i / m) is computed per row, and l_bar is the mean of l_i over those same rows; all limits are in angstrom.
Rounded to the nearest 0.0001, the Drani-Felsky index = 0.0111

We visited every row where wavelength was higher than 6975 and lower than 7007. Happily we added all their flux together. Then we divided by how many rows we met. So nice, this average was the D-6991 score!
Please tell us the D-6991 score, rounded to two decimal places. 4.59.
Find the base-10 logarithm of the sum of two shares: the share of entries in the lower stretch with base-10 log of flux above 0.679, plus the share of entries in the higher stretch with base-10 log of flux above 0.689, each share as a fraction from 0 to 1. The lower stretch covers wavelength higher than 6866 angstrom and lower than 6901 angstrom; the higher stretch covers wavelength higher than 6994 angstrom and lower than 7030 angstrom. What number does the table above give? -0.20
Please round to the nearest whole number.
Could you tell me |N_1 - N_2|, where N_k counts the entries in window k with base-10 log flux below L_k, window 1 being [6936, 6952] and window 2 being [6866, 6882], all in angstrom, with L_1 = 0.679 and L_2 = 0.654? 0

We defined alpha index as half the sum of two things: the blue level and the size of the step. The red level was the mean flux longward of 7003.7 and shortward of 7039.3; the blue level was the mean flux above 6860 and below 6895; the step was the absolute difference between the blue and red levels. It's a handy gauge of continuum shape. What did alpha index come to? 2.39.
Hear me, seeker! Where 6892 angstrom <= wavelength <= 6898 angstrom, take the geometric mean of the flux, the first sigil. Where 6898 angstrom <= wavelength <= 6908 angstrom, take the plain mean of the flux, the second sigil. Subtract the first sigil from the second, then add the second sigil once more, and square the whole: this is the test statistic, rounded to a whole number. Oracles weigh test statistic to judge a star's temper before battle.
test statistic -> 31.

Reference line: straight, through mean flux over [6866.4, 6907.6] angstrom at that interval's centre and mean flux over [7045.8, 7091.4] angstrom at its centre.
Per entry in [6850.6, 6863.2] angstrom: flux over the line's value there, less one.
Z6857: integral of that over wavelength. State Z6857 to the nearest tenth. -1.0 angstrom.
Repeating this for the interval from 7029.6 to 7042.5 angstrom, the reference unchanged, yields 1.1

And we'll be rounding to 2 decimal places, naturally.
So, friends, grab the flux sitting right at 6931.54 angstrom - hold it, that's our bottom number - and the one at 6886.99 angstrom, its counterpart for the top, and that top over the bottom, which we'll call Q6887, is 1.00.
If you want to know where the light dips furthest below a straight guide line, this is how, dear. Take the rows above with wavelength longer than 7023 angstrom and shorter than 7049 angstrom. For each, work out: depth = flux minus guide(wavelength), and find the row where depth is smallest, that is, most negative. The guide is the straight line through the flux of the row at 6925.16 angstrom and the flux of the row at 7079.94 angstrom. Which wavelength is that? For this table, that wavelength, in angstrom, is 7047.41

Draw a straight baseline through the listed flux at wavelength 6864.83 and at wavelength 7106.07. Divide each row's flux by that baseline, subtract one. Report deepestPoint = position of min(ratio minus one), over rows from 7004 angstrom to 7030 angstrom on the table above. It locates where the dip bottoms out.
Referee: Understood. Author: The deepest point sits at 7005.35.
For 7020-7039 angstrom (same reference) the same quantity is 7027.96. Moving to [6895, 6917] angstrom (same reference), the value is 6899.69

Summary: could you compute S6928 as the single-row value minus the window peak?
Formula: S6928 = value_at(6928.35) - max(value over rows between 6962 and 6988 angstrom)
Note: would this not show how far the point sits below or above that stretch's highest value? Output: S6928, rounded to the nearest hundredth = 0.28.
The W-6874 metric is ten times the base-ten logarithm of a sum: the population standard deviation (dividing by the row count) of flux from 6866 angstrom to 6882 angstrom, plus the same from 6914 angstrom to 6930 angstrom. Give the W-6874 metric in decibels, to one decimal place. -1.0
